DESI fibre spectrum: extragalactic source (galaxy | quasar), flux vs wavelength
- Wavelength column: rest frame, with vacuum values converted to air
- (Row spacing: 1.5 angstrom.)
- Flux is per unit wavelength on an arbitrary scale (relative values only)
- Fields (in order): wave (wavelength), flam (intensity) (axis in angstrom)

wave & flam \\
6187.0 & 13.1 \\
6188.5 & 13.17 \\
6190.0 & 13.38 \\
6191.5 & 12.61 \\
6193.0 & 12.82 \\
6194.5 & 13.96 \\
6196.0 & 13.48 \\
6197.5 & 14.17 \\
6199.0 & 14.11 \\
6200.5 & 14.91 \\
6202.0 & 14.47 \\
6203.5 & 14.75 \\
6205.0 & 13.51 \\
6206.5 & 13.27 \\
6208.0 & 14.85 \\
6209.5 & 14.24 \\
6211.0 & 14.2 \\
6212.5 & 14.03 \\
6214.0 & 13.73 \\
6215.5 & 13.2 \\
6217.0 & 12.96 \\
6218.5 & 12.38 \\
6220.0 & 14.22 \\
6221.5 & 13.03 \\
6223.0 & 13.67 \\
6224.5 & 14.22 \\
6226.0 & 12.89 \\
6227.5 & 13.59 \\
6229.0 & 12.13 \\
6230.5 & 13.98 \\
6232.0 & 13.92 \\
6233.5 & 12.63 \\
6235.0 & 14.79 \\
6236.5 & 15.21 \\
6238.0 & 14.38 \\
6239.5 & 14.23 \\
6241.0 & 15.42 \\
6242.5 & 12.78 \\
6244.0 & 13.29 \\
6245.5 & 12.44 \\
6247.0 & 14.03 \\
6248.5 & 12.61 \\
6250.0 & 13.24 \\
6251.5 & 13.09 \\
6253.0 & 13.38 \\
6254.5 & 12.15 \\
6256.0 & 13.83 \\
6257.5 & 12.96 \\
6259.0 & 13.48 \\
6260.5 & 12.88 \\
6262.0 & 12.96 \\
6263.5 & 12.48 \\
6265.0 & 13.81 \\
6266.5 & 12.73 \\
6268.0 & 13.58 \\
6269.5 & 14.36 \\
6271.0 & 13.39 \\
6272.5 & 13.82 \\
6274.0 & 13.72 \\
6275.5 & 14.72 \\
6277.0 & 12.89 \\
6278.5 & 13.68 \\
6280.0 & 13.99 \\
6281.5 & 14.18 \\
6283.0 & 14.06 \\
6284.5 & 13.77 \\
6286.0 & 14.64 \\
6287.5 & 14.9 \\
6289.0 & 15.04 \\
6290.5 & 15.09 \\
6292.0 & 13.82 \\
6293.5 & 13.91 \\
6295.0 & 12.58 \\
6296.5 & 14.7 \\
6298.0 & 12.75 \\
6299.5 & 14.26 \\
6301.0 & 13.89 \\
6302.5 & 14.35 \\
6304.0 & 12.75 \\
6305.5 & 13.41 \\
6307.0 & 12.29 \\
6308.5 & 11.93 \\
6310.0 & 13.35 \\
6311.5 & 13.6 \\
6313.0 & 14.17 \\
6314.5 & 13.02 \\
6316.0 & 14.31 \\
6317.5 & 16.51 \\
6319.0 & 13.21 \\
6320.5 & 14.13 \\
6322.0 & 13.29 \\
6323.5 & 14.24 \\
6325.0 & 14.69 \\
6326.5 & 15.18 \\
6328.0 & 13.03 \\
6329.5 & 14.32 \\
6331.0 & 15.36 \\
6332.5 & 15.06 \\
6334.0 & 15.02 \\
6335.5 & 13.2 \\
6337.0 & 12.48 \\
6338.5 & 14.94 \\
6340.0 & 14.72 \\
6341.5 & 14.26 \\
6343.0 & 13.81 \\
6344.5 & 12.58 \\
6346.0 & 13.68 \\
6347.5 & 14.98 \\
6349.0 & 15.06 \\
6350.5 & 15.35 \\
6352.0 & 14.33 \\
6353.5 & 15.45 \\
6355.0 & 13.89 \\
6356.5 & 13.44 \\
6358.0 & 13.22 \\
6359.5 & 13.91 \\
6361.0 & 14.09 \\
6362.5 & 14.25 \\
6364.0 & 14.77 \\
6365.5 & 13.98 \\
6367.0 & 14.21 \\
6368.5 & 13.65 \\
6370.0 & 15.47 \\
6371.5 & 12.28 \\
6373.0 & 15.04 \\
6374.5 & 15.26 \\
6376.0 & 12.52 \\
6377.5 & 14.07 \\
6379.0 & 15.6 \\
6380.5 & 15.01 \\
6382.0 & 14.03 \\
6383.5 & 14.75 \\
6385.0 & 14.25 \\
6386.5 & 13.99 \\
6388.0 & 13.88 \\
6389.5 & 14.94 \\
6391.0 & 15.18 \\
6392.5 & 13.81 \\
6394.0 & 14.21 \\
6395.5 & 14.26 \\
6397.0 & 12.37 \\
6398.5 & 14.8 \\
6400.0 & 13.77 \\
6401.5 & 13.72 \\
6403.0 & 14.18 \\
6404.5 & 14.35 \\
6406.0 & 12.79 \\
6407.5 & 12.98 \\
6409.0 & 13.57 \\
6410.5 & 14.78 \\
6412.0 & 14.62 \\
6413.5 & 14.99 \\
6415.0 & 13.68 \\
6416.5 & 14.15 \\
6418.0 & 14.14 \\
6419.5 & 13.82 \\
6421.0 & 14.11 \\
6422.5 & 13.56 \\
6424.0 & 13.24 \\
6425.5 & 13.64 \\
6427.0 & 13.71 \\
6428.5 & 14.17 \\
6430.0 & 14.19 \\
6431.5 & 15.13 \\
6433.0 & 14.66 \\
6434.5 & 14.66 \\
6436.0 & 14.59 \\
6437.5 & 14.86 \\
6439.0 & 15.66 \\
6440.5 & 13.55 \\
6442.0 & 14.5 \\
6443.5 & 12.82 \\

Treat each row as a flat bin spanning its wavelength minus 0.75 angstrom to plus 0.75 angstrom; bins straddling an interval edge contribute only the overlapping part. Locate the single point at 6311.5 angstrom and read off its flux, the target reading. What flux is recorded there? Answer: 13.6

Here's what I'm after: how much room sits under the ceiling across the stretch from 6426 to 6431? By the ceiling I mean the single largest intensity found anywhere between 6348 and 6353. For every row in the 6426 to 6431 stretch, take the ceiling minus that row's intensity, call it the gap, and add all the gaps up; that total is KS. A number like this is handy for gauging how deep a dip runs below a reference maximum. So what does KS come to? 4.0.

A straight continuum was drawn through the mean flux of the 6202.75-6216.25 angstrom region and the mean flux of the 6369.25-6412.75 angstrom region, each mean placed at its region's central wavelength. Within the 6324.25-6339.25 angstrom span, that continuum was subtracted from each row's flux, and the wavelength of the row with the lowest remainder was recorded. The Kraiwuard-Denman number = 6337.0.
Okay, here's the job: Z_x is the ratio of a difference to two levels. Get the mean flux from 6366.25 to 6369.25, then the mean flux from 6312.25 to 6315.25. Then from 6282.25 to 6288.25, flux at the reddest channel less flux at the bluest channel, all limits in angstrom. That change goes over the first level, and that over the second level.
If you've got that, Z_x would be 0.004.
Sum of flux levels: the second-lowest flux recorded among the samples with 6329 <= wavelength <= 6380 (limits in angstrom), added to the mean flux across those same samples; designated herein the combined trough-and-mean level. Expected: 26.7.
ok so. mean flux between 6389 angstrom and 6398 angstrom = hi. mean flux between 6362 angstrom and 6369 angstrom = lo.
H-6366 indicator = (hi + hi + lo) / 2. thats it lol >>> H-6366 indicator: 21.2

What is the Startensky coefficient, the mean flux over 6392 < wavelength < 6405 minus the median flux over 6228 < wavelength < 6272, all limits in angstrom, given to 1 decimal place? 0.6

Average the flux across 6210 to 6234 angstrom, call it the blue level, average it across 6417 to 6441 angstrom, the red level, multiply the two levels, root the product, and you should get 13.8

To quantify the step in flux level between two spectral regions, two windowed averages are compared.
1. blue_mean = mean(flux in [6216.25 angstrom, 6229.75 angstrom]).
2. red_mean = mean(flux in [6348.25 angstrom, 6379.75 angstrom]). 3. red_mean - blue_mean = 1.0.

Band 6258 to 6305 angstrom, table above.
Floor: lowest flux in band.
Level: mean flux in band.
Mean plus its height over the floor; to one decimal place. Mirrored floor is 15.1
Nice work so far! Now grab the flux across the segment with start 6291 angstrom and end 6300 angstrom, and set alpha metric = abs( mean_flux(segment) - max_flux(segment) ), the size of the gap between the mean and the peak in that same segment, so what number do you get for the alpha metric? 1.0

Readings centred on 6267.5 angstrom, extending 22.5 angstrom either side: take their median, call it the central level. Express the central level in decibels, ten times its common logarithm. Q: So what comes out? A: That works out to 11.34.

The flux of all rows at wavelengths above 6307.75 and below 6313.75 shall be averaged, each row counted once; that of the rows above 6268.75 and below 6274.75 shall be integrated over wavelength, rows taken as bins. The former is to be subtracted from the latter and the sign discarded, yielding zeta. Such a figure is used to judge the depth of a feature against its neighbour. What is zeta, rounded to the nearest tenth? 69.7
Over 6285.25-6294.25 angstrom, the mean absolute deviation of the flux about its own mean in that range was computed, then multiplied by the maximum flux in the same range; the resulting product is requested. 7.1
